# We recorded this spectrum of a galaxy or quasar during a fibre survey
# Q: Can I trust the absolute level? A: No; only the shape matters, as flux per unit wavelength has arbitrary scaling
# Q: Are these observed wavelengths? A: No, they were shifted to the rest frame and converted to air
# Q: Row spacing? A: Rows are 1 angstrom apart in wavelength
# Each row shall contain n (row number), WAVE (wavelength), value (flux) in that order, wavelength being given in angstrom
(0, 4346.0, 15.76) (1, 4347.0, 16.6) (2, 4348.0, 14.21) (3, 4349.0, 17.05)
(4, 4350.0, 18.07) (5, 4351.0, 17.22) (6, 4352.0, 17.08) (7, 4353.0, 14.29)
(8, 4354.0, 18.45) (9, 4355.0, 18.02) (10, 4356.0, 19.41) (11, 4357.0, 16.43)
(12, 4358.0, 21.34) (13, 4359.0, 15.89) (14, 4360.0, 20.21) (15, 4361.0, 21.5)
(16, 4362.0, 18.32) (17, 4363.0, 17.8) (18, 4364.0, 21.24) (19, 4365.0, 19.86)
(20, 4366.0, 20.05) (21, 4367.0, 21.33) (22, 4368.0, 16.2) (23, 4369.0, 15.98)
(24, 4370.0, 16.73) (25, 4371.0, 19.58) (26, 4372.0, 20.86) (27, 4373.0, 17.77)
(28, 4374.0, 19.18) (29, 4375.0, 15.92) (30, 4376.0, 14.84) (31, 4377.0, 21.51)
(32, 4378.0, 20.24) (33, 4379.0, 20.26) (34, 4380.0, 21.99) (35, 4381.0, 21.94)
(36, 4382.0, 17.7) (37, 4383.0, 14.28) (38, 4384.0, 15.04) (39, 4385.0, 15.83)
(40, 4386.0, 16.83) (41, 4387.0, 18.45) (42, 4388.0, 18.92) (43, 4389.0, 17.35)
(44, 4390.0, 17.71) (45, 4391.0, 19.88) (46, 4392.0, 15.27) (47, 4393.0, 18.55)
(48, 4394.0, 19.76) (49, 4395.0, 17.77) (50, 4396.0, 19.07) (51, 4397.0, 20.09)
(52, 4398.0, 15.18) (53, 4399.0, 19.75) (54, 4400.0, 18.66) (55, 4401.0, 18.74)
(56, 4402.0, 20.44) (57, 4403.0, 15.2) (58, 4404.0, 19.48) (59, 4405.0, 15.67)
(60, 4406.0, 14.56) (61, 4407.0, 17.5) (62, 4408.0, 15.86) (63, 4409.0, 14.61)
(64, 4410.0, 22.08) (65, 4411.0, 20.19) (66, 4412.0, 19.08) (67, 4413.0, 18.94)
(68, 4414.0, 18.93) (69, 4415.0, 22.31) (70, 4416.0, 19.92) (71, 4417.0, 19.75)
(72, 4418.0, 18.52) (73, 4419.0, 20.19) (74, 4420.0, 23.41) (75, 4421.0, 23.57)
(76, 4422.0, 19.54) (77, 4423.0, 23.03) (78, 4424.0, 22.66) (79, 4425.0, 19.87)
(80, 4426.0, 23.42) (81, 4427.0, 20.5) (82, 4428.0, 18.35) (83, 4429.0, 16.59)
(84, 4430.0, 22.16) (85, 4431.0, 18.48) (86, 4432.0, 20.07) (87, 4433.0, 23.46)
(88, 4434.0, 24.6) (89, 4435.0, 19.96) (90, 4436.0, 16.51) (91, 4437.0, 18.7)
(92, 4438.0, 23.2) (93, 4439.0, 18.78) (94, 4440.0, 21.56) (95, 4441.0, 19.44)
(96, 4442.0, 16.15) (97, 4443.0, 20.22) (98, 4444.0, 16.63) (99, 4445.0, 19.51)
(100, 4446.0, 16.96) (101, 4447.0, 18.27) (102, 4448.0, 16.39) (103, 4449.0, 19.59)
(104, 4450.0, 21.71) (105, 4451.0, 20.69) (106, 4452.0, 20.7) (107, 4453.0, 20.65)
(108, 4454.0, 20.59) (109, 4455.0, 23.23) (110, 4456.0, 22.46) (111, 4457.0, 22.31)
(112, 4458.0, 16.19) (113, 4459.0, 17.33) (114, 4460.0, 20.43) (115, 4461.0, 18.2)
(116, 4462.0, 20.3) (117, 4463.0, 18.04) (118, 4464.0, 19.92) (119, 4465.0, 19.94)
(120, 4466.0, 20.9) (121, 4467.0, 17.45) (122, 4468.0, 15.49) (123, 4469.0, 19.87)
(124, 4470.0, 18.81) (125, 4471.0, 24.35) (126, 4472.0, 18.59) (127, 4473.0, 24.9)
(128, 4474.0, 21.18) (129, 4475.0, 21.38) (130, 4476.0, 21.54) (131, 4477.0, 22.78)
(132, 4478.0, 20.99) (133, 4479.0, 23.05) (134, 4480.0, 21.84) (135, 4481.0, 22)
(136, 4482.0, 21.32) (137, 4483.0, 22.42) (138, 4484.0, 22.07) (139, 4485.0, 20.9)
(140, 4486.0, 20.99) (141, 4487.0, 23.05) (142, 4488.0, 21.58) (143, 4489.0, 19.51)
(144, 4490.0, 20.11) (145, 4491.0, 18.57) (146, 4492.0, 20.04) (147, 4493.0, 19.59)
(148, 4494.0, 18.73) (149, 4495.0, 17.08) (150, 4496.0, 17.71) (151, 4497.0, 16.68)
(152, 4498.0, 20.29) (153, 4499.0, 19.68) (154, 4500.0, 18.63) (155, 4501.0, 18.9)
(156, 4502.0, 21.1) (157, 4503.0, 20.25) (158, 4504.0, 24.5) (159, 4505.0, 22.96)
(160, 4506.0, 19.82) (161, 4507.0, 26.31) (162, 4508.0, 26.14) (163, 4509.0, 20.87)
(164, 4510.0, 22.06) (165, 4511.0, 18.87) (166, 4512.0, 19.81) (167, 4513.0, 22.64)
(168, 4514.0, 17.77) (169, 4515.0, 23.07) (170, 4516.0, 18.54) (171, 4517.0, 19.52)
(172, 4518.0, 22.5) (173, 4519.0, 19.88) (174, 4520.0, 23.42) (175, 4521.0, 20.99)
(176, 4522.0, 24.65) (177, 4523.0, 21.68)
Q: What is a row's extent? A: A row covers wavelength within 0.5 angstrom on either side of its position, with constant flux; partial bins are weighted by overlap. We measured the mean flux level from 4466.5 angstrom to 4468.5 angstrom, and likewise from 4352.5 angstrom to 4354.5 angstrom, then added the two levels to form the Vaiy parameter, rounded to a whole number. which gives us 33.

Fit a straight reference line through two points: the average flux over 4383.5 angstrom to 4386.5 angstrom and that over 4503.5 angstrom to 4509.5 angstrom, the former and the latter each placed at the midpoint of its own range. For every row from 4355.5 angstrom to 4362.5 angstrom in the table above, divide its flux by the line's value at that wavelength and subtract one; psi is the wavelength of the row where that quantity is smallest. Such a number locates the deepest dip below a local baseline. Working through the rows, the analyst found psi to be 4359.0 angstrom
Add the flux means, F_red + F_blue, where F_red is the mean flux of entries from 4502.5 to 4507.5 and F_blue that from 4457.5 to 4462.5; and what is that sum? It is 41.3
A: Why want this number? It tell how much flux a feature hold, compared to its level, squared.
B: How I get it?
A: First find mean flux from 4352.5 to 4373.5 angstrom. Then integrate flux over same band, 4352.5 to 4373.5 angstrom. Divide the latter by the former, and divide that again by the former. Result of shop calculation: 1.13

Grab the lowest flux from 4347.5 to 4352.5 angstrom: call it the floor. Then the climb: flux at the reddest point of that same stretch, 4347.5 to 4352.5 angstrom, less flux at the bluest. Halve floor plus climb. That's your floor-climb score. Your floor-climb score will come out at 8.5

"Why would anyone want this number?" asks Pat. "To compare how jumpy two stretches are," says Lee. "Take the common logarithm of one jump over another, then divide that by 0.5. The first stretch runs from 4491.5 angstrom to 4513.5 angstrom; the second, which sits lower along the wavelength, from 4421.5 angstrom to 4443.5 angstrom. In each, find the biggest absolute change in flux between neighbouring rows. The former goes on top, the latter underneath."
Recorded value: 0.13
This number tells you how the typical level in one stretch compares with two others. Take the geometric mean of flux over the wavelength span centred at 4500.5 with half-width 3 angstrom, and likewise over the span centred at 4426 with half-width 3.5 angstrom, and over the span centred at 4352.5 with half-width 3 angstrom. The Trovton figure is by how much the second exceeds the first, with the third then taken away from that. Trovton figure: -16.4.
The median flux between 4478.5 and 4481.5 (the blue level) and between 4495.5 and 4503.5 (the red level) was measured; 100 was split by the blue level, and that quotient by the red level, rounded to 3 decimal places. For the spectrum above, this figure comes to 0.236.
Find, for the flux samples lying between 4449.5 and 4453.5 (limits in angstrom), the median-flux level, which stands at 20.7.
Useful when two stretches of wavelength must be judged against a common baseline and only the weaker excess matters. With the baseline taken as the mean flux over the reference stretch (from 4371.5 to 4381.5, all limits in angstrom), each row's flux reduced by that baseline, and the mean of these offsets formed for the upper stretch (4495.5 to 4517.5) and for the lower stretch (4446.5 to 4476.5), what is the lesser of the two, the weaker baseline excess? 0.6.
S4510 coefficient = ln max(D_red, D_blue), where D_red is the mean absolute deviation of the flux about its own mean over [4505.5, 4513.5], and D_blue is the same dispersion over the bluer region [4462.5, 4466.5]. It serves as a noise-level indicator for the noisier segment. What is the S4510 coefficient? 0.8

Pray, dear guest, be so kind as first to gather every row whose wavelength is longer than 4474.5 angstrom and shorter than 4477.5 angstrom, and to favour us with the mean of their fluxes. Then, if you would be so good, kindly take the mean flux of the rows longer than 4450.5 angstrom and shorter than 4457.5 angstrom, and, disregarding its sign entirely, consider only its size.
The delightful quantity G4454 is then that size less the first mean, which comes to 0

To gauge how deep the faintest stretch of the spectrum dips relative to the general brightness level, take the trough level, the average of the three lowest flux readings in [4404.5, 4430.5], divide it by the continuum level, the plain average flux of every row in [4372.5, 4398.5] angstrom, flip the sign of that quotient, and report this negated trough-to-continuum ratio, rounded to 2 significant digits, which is -0.82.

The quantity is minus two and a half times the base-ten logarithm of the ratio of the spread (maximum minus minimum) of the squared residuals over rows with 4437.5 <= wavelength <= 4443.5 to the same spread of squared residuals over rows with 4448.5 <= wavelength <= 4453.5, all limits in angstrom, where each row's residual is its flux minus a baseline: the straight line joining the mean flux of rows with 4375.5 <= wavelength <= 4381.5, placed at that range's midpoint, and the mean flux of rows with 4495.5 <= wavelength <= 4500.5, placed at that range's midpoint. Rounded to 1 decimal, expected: -1.0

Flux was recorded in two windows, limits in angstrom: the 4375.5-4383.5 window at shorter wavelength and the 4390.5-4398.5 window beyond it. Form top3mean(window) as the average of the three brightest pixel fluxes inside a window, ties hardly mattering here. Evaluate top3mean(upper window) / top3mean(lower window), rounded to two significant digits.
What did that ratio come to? 0.91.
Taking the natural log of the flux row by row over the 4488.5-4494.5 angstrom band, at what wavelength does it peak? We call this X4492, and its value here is 4490.0 angstrom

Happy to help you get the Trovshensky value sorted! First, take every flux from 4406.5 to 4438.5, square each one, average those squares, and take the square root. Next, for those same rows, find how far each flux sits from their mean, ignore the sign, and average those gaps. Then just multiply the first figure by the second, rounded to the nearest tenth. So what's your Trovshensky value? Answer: 40.9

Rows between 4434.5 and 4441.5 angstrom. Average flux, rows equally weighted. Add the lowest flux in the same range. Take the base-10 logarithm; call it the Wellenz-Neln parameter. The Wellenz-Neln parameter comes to 1.56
